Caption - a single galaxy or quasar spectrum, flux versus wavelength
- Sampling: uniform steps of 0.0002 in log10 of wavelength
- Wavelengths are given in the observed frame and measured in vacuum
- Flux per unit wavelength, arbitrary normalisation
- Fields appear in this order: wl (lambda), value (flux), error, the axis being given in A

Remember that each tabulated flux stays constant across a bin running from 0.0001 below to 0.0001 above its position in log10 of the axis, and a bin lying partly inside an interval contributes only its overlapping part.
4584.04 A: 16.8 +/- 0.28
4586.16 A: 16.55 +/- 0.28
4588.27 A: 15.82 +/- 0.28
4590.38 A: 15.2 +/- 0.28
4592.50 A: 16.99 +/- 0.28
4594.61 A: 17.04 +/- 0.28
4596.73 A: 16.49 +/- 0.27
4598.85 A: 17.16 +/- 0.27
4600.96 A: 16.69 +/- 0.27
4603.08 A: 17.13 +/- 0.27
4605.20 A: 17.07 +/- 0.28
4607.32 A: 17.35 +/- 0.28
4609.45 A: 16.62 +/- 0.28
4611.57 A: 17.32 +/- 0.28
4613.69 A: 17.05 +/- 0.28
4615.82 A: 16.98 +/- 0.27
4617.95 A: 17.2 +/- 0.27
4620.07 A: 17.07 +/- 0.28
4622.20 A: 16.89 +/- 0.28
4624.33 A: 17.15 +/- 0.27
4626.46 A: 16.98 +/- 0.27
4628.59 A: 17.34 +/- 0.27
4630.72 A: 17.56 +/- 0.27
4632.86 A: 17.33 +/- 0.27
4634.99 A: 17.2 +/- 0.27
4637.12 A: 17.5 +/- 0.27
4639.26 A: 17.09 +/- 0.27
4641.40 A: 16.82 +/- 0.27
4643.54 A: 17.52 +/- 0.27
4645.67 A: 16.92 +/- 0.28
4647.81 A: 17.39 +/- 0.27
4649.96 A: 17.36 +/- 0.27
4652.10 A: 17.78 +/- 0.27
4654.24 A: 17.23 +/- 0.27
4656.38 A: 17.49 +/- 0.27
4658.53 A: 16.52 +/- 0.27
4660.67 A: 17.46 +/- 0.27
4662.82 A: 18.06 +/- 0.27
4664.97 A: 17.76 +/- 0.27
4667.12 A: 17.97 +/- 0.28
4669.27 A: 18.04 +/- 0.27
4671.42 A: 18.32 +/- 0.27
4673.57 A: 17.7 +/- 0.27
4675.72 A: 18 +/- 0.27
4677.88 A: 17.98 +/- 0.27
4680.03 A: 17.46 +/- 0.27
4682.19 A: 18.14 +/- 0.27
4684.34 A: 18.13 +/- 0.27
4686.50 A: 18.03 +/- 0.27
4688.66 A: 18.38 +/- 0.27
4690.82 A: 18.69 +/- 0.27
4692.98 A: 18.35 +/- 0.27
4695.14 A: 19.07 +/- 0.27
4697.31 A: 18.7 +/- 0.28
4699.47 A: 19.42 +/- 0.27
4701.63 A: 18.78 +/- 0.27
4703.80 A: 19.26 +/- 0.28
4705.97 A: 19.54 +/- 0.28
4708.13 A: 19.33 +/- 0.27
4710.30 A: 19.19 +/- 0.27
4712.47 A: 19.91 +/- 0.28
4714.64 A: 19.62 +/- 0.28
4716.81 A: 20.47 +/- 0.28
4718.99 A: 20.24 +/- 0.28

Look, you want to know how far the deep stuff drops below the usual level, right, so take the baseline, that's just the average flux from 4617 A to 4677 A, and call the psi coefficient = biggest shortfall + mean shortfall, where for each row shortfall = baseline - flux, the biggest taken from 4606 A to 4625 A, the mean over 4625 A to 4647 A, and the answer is 1.0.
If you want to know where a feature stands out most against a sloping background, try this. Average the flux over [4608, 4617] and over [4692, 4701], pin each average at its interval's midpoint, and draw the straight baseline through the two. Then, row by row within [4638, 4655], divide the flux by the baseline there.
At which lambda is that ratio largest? 4652.10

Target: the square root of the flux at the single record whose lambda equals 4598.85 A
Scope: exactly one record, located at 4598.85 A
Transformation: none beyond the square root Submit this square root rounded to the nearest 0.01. 4.14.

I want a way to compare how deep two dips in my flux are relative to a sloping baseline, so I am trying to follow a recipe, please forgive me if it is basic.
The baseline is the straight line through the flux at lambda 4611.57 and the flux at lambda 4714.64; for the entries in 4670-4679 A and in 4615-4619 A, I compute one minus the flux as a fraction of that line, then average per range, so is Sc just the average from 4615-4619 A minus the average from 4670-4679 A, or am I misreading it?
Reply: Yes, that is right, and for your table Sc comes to -0.019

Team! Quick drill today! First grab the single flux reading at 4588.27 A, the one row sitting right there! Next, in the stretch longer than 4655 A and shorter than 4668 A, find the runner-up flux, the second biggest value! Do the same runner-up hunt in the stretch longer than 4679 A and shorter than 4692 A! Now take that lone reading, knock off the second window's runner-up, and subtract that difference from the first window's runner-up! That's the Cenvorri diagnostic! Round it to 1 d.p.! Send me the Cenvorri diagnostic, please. 20.5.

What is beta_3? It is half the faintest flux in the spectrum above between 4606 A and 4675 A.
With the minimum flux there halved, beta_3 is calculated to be 8.26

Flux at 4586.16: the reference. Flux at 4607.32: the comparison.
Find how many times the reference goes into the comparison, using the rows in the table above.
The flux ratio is 1.05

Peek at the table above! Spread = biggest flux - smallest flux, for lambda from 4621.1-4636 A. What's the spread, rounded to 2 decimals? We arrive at 0.67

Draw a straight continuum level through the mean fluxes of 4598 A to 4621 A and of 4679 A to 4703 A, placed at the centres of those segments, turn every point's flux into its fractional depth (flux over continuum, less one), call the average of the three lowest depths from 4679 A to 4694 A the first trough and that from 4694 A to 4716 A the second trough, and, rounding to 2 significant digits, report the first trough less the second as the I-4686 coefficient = -0.037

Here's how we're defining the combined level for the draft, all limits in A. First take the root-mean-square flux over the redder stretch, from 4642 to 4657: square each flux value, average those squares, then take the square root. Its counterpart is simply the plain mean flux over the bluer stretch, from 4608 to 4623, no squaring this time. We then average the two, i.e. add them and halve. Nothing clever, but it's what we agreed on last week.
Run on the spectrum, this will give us 17.2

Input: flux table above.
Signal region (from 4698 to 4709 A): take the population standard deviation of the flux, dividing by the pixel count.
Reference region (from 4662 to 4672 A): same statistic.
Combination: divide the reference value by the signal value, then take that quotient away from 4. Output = 3.3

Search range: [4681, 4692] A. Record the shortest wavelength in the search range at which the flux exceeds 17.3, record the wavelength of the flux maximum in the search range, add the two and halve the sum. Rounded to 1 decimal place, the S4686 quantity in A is 4686.5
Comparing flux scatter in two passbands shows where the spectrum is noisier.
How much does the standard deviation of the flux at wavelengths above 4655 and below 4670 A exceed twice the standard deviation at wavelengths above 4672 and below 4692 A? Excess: -0.17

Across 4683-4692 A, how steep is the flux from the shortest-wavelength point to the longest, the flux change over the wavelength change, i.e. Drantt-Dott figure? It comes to 0.086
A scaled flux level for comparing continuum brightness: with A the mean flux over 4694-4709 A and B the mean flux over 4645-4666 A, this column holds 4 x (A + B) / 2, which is 73.1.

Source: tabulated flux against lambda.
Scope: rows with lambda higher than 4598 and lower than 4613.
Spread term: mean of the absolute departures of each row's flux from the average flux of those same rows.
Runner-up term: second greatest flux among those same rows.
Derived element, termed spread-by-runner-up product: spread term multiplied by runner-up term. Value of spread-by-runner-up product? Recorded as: 3.9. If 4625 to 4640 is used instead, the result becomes 2.9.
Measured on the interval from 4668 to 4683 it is 3.8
